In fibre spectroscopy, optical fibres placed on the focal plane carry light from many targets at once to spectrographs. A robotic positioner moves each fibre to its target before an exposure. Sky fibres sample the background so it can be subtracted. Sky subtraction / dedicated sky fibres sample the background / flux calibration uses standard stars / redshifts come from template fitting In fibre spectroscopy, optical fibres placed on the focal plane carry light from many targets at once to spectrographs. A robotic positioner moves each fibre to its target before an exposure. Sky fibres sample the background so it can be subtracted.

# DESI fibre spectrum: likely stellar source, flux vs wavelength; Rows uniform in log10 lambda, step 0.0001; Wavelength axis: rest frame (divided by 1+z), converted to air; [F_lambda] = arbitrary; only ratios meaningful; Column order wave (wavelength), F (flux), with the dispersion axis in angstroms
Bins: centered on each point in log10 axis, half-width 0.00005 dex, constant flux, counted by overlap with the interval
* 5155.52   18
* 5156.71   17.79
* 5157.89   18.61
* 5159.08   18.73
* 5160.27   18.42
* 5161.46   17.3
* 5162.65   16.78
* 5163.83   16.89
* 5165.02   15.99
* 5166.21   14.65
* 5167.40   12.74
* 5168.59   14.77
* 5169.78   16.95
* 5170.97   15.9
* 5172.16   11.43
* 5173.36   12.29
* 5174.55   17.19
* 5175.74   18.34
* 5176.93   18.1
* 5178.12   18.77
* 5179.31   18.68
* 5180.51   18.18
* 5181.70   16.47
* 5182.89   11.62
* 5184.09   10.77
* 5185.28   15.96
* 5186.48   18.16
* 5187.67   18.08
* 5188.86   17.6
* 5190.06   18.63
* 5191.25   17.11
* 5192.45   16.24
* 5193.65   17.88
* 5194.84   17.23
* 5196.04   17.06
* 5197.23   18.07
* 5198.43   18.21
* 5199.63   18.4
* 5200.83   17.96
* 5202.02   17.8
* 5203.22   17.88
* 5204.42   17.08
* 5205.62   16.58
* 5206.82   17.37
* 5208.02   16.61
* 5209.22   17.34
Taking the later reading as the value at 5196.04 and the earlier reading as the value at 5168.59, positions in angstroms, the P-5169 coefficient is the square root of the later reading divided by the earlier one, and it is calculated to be 1.07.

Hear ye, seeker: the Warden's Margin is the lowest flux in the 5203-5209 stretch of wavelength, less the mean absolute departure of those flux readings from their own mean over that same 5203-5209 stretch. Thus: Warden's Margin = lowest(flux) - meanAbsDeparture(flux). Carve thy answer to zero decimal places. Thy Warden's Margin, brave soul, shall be 16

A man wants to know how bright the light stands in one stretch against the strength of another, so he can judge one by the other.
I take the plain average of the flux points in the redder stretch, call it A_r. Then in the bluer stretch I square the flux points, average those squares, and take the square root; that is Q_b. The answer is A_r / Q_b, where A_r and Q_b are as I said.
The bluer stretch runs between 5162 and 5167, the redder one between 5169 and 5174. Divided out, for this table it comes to 0.88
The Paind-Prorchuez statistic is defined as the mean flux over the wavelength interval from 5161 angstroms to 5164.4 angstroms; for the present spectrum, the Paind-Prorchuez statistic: 17.0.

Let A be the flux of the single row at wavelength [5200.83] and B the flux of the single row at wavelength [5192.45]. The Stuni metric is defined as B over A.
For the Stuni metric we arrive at 0.90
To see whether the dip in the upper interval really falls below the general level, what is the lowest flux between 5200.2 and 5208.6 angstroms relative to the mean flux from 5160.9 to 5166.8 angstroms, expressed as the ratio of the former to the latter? 1.02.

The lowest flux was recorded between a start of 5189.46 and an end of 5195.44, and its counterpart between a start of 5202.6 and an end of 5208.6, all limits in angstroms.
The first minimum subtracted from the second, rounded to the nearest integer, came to 0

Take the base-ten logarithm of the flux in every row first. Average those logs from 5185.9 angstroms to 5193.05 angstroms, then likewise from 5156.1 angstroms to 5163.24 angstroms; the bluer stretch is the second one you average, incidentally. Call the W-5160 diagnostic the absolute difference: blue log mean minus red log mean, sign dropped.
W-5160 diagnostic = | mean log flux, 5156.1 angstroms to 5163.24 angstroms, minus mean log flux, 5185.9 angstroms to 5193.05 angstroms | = 0.007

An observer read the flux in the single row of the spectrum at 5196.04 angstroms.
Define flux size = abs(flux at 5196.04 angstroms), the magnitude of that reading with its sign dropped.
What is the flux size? 17.1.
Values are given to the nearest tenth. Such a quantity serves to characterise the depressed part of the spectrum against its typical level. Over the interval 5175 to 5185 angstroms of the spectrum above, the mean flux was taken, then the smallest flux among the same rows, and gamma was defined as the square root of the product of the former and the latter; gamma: 13.3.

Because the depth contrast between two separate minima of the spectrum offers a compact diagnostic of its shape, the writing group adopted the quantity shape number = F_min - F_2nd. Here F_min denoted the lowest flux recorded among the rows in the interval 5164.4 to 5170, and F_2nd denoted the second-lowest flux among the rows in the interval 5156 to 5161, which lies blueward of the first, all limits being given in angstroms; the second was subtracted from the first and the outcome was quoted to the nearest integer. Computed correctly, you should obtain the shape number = -6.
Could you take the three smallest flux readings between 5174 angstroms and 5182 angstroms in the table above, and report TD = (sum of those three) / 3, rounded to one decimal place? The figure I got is 17.3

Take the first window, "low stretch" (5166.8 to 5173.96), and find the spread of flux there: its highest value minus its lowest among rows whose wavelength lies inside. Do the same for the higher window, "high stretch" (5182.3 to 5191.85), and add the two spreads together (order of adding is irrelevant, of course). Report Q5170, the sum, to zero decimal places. 13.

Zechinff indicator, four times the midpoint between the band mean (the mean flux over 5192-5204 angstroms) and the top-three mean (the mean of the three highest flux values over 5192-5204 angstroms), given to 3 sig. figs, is 71.8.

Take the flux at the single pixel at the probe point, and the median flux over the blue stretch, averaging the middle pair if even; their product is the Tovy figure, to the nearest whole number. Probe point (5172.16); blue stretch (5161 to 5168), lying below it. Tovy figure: 187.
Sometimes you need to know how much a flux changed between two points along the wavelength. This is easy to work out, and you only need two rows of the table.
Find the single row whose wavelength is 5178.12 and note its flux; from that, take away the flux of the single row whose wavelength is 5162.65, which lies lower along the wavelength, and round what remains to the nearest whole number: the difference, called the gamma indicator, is 2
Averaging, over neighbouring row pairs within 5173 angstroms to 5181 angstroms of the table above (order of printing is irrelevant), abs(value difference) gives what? 1.3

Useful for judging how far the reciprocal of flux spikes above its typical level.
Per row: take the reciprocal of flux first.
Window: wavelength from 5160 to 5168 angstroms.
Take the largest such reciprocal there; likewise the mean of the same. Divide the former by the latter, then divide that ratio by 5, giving 0.25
